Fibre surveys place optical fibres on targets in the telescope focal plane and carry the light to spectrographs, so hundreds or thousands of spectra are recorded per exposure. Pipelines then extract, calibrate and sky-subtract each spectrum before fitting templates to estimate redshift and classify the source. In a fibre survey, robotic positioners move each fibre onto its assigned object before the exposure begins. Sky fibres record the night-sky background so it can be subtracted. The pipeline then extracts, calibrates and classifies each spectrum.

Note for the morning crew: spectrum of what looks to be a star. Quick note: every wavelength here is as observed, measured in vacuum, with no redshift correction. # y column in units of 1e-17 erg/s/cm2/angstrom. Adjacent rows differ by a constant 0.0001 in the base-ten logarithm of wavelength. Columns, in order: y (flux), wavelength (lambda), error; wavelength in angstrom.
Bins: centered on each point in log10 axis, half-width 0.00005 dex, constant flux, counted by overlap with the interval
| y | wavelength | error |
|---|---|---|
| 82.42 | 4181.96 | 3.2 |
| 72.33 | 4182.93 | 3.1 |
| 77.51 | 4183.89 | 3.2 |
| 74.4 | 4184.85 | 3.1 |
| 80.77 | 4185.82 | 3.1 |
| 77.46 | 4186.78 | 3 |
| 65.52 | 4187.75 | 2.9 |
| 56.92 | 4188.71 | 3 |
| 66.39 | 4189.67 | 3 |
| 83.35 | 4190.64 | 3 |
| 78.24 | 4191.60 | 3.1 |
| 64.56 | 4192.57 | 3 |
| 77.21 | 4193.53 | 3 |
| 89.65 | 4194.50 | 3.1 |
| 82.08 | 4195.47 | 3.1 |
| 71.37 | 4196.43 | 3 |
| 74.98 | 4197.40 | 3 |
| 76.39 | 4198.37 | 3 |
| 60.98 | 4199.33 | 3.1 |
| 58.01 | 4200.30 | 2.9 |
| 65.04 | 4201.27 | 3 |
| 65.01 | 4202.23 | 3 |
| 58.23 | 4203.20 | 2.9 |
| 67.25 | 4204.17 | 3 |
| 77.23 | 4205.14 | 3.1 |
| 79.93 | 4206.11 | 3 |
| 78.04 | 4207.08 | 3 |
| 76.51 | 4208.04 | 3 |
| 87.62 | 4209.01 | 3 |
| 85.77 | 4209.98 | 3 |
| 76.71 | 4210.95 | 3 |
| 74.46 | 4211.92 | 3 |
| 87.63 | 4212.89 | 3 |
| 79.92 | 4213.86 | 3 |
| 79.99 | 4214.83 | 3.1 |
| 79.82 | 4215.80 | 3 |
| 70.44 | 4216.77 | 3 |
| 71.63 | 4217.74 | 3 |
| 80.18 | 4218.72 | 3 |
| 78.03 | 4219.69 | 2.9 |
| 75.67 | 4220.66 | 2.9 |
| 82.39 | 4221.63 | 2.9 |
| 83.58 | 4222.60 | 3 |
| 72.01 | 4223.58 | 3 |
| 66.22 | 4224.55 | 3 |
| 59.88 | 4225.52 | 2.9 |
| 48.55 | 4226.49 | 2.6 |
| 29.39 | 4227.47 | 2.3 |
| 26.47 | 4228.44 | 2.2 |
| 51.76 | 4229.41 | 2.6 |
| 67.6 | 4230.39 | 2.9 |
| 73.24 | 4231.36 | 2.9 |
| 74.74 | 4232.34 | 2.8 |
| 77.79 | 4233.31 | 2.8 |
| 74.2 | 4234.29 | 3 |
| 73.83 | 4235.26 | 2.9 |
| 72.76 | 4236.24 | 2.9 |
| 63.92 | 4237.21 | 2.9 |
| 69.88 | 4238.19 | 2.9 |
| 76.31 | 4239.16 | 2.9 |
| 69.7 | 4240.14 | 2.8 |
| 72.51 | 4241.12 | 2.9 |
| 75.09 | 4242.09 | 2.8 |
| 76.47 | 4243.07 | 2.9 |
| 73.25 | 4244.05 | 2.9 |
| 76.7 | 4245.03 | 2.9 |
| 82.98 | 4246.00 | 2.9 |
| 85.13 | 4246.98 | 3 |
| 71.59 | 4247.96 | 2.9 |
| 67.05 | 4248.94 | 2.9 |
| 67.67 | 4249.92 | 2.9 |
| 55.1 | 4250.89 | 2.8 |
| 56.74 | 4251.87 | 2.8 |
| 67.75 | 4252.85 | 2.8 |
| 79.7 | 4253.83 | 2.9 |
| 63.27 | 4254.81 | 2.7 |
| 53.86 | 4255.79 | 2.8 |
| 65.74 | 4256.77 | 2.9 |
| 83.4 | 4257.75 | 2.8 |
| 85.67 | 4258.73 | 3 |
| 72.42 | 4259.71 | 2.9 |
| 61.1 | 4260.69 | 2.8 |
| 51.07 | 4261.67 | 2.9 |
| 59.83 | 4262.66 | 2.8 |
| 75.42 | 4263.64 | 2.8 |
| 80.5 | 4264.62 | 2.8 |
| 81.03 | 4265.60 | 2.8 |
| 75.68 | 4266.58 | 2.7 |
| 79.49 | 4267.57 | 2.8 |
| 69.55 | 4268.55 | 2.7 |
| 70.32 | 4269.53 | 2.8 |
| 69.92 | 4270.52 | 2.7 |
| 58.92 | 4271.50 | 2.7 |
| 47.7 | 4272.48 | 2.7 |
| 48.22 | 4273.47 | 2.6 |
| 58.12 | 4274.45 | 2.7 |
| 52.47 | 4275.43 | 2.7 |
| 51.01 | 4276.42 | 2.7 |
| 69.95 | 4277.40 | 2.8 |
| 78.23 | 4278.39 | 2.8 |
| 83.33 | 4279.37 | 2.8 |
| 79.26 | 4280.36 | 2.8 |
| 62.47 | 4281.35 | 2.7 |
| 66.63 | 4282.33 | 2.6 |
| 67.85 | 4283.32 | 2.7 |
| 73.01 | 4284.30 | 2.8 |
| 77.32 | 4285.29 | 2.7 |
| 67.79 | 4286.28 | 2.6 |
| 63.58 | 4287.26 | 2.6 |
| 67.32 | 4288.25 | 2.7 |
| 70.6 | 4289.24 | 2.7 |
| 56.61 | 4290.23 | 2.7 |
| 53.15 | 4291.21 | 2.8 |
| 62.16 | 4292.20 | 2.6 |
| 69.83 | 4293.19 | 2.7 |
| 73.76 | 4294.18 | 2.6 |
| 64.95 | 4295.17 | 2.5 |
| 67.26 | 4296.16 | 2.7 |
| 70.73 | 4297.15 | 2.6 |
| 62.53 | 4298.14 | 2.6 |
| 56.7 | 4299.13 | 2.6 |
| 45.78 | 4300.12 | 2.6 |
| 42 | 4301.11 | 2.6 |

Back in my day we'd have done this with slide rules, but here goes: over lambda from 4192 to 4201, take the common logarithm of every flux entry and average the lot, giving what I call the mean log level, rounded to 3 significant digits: 1.86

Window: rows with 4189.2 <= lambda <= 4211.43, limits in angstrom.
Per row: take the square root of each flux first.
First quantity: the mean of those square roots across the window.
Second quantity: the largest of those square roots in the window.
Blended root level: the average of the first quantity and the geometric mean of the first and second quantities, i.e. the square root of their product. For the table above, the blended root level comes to 8.80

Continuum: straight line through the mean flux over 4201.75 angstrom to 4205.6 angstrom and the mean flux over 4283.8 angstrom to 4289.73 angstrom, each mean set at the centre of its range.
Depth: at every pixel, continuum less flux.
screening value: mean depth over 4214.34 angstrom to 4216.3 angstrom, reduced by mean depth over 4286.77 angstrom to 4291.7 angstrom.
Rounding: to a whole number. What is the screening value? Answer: -20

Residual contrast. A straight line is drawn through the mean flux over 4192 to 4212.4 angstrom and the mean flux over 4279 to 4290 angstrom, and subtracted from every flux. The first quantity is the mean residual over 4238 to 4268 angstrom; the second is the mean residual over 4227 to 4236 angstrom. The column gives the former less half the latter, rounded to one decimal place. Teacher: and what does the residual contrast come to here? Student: 5.3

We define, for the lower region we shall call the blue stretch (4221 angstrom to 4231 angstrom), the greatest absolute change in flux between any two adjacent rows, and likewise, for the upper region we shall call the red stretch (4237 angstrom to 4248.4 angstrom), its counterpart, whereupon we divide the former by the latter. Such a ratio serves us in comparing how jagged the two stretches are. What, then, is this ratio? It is 1.9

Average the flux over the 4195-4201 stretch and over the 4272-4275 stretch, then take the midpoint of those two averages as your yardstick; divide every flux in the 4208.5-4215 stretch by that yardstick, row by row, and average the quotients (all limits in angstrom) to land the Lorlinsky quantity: 1.34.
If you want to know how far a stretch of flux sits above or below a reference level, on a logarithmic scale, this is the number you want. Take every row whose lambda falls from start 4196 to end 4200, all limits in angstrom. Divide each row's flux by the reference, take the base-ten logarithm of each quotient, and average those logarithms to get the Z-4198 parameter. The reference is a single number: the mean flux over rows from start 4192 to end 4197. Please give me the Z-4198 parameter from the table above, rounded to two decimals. -0.04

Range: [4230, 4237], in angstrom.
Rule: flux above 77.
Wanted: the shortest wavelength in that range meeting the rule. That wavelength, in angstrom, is 4233.31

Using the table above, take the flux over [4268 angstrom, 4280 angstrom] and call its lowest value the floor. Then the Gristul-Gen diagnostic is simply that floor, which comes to 47.7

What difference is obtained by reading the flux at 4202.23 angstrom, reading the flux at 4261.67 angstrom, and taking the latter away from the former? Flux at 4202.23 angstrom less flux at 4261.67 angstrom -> 14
